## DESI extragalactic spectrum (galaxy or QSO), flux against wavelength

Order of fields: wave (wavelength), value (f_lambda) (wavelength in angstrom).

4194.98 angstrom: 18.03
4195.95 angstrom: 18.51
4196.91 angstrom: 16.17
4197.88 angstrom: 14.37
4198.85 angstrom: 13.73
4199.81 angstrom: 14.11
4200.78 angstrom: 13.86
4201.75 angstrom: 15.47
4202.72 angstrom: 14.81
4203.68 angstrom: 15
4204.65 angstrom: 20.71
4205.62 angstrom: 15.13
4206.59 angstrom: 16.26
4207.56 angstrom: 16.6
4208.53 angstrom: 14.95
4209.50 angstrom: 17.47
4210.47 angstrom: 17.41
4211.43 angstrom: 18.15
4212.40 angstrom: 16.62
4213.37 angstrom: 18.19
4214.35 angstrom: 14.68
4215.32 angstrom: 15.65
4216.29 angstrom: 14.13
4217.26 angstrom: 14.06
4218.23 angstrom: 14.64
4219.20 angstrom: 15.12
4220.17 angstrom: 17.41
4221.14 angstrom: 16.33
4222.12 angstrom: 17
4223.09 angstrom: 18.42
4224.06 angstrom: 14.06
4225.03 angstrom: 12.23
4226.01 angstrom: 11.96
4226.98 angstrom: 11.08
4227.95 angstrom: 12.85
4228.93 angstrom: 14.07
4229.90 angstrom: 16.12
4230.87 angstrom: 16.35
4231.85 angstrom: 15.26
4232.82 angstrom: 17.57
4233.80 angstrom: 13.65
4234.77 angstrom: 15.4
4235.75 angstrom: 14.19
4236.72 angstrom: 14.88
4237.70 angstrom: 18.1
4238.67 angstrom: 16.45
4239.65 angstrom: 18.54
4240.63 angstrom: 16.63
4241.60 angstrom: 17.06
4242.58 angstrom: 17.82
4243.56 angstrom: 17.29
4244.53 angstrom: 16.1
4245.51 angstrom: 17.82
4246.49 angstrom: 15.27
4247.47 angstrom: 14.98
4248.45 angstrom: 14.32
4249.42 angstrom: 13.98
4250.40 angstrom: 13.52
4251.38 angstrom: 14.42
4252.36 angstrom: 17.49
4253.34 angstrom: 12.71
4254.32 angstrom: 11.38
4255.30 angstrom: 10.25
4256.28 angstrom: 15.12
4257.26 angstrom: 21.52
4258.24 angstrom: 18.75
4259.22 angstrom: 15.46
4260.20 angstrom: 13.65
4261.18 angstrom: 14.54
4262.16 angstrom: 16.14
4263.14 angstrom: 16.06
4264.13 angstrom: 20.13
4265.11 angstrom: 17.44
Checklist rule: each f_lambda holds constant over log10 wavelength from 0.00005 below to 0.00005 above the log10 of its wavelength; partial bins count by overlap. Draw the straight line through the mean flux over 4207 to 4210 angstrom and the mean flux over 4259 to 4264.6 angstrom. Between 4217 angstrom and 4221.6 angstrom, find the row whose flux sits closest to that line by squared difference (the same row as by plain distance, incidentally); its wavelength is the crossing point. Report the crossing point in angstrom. 4221.14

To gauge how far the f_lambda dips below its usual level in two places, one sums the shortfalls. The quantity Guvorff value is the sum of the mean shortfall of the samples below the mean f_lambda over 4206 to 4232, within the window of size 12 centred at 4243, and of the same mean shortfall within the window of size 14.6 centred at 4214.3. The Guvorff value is -1.9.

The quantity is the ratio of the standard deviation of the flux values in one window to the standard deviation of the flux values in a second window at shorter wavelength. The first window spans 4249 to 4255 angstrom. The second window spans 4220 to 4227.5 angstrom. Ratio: 0.7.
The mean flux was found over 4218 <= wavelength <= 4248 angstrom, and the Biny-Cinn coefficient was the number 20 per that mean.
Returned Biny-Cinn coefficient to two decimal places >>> 1.28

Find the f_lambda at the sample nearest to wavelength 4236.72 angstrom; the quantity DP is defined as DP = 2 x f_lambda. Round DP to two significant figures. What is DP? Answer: 30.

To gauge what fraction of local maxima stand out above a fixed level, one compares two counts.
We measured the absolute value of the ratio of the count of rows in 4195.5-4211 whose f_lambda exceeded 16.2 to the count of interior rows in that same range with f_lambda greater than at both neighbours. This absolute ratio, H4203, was 1.20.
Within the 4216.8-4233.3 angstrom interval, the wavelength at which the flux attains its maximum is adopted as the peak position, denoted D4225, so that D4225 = 4223.09 angstrom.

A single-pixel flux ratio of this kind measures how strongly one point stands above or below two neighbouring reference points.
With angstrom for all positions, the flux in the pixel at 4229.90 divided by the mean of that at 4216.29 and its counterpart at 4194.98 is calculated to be 1.00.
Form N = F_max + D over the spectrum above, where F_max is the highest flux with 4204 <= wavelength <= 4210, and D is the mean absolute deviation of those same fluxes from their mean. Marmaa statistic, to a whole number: 22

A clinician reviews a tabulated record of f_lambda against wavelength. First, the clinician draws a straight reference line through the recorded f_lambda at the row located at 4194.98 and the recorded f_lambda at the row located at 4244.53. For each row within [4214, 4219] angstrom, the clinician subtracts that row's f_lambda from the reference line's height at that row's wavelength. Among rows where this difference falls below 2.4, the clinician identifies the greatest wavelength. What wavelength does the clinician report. 4215.32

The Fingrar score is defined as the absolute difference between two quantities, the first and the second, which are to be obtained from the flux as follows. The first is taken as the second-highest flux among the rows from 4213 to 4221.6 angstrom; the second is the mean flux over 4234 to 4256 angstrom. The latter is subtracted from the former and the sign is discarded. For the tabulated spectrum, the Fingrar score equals 2.0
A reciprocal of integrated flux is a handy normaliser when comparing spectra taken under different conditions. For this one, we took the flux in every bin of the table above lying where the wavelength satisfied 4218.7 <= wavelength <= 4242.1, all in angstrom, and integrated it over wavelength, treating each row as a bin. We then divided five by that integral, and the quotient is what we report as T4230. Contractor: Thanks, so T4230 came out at 0.014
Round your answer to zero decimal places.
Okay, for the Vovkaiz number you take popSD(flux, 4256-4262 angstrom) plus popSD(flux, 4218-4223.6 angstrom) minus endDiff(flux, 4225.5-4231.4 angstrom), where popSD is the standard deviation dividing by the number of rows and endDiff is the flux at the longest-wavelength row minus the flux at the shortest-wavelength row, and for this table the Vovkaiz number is 0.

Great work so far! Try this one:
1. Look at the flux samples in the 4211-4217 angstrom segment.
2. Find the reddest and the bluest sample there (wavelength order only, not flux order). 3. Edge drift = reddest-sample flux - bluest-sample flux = -4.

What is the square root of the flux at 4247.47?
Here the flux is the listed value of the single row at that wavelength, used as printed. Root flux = 3.87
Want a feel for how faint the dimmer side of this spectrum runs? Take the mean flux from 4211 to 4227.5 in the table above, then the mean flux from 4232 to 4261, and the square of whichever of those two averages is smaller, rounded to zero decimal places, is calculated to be 233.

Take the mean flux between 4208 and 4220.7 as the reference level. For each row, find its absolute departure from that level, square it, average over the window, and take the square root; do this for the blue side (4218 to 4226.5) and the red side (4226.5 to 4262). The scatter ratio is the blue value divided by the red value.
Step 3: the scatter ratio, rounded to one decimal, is 1.0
